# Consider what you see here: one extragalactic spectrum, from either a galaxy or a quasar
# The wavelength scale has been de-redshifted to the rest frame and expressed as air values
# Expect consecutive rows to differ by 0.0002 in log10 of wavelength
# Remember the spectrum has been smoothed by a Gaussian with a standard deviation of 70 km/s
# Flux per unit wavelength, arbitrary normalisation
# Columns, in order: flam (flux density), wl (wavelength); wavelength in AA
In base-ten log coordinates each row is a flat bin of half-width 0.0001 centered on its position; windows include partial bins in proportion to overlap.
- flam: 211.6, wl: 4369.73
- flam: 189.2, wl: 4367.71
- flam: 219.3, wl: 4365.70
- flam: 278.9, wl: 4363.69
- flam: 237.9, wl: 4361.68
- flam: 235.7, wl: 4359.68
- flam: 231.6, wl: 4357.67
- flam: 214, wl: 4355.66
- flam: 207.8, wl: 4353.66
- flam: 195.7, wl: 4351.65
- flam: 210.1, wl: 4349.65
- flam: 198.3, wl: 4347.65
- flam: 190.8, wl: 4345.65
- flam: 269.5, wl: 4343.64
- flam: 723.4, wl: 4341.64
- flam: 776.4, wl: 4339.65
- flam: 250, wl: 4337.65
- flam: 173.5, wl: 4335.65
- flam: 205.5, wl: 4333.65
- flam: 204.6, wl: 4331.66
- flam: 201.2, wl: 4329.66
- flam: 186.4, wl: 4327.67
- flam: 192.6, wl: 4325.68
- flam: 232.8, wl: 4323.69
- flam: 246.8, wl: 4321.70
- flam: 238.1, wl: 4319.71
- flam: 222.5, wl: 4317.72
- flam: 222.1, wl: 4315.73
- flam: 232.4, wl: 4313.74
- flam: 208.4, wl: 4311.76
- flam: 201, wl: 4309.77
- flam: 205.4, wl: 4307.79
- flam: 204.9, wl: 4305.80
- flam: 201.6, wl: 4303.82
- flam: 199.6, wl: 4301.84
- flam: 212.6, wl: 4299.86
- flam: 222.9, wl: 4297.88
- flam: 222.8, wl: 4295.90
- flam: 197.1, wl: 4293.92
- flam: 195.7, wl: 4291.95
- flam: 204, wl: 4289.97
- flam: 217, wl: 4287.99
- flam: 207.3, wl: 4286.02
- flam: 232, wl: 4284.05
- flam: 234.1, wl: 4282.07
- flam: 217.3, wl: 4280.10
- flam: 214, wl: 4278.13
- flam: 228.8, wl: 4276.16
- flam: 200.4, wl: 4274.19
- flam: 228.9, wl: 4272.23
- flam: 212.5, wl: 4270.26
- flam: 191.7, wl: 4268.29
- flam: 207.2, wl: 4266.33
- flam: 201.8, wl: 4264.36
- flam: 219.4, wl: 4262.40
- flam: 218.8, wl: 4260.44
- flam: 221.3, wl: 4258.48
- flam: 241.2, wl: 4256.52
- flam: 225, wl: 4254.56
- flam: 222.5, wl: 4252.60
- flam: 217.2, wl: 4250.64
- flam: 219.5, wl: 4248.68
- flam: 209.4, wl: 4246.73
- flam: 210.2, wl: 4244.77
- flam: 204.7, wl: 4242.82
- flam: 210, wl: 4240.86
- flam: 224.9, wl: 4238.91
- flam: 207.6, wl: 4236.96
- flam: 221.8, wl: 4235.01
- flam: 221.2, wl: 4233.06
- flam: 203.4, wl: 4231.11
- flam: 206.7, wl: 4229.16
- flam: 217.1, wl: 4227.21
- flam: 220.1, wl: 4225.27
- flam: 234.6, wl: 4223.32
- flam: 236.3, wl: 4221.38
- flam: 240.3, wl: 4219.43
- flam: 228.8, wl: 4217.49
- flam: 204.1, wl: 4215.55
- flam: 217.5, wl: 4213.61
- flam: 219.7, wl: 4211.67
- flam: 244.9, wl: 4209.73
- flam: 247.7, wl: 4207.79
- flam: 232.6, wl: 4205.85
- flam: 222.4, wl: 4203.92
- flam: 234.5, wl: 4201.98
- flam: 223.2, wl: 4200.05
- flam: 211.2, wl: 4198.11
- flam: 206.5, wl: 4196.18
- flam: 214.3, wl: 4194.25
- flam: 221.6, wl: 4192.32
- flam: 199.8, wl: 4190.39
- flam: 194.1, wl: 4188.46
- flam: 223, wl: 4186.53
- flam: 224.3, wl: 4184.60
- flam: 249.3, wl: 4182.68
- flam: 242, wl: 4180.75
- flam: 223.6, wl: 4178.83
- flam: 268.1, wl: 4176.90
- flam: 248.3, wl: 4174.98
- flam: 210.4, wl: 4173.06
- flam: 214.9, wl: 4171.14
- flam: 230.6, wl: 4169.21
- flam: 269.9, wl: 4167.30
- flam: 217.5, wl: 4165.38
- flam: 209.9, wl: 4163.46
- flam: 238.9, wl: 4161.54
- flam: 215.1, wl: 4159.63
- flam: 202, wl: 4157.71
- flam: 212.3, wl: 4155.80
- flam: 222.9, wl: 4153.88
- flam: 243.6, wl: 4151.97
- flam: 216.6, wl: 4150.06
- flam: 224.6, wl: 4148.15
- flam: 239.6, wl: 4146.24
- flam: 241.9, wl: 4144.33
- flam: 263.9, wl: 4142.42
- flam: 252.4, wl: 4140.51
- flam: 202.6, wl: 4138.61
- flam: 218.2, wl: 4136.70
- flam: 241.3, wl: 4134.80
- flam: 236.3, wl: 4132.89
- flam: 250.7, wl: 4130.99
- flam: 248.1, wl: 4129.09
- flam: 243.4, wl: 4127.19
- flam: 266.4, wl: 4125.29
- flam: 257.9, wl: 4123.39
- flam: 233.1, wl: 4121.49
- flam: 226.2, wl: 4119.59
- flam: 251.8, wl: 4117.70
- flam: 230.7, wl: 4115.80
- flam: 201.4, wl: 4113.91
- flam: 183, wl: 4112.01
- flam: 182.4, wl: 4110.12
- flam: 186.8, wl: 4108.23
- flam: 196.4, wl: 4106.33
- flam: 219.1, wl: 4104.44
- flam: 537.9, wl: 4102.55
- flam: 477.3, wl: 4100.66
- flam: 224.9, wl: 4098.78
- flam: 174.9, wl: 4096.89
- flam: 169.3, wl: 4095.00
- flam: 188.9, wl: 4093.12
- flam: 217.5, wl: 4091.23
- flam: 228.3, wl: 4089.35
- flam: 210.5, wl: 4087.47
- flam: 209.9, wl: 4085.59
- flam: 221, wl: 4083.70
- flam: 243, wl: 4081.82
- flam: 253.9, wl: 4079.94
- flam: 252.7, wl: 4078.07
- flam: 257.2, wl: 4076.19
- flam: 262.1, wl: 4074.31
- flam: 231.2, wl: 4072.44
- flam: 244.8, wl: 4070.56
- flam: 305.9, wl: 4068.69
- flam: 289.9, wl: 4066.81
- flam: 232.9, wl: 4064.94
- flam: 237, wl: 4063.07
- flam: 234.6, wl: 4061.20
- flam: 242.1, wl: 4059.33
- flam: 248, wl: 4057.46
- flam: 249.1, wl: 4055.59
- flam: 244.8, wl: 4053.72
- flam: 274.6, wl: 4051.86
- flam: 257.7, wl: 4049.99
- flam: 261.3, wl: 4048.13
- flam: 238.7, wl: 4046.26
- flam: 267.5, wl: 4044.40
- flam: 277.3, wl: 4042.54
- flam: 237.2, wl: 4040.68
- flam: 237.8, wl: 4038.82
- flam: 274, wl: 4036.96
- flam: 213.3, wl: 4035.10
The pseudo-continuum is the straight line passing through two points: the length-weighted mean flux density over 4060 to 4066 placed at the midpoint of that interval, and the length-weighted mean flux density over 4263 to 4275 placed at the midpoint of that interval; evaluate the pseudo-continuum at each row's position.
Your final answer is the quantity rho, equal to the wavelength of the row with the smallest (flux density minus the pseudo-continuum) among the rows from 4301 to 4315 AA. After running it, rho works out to 4301.84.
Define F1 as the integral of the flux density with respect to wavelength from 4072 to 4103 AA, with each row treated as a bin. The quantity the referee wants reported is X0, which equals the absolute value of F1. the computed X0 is 7829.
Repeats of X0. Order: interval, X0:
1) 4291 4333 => 8903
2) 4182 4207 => 5492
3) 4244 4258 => 3092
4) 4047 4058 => 2814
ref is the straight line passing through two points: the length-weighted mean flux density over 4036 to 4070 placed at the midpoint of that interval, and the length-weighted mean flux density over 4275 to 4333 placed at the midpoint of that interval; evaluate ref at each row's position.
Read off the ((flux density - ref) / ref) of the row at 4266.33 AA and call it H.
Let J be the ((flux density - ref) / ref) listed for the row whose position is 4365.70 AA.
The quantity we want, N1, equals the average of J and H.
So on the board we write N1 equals 0.01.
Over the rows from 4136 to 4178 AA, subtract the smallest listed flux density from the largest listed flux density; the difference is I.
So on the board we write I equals 68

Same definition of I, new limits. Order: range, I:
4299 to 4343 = 603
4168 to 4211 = 74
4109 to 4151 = 84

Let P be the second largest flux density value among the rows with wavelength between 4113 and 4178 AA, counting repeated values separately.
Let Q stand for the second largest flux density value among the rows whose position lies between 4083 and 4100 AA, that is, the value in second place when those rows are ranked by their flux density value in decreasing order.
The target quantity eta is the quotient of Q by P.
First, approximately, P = 268.1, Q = 224.9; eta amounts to 0.84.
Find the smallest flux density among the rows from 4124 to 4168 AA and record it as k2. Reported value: 202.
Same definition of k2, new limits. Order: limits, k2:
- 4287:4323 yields 195.7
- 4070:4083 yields 231.2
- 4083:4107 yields 169.3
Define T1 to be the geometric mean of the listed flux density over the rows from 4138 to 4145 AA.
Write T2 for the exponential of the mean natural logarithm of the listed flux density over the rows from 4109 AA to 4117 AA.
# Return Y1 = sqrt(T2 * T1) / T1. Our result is 0.91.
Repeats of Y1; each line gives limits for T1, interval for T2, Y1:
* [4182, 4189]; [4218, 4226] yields 1.02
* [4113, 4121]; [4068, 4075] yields 1.07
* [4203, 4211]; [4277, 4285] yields 0.97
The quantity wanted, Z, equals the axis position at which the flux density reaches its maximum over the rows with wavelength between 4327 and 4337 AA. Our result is 4333.65 AA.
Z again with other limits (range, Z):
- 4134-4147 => 4142.42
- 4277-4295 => 4282.07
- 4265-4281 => 4272.23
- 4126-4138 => 4130.99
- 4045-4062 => 4051.86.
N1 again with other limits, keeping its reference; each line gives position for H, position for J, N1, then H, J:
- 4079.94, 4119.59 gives -0.03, 0.01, -0.08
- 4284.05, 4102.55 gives 0.62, 0.07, 1.17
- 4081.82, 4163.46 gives -0.07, -0.03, -0.12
